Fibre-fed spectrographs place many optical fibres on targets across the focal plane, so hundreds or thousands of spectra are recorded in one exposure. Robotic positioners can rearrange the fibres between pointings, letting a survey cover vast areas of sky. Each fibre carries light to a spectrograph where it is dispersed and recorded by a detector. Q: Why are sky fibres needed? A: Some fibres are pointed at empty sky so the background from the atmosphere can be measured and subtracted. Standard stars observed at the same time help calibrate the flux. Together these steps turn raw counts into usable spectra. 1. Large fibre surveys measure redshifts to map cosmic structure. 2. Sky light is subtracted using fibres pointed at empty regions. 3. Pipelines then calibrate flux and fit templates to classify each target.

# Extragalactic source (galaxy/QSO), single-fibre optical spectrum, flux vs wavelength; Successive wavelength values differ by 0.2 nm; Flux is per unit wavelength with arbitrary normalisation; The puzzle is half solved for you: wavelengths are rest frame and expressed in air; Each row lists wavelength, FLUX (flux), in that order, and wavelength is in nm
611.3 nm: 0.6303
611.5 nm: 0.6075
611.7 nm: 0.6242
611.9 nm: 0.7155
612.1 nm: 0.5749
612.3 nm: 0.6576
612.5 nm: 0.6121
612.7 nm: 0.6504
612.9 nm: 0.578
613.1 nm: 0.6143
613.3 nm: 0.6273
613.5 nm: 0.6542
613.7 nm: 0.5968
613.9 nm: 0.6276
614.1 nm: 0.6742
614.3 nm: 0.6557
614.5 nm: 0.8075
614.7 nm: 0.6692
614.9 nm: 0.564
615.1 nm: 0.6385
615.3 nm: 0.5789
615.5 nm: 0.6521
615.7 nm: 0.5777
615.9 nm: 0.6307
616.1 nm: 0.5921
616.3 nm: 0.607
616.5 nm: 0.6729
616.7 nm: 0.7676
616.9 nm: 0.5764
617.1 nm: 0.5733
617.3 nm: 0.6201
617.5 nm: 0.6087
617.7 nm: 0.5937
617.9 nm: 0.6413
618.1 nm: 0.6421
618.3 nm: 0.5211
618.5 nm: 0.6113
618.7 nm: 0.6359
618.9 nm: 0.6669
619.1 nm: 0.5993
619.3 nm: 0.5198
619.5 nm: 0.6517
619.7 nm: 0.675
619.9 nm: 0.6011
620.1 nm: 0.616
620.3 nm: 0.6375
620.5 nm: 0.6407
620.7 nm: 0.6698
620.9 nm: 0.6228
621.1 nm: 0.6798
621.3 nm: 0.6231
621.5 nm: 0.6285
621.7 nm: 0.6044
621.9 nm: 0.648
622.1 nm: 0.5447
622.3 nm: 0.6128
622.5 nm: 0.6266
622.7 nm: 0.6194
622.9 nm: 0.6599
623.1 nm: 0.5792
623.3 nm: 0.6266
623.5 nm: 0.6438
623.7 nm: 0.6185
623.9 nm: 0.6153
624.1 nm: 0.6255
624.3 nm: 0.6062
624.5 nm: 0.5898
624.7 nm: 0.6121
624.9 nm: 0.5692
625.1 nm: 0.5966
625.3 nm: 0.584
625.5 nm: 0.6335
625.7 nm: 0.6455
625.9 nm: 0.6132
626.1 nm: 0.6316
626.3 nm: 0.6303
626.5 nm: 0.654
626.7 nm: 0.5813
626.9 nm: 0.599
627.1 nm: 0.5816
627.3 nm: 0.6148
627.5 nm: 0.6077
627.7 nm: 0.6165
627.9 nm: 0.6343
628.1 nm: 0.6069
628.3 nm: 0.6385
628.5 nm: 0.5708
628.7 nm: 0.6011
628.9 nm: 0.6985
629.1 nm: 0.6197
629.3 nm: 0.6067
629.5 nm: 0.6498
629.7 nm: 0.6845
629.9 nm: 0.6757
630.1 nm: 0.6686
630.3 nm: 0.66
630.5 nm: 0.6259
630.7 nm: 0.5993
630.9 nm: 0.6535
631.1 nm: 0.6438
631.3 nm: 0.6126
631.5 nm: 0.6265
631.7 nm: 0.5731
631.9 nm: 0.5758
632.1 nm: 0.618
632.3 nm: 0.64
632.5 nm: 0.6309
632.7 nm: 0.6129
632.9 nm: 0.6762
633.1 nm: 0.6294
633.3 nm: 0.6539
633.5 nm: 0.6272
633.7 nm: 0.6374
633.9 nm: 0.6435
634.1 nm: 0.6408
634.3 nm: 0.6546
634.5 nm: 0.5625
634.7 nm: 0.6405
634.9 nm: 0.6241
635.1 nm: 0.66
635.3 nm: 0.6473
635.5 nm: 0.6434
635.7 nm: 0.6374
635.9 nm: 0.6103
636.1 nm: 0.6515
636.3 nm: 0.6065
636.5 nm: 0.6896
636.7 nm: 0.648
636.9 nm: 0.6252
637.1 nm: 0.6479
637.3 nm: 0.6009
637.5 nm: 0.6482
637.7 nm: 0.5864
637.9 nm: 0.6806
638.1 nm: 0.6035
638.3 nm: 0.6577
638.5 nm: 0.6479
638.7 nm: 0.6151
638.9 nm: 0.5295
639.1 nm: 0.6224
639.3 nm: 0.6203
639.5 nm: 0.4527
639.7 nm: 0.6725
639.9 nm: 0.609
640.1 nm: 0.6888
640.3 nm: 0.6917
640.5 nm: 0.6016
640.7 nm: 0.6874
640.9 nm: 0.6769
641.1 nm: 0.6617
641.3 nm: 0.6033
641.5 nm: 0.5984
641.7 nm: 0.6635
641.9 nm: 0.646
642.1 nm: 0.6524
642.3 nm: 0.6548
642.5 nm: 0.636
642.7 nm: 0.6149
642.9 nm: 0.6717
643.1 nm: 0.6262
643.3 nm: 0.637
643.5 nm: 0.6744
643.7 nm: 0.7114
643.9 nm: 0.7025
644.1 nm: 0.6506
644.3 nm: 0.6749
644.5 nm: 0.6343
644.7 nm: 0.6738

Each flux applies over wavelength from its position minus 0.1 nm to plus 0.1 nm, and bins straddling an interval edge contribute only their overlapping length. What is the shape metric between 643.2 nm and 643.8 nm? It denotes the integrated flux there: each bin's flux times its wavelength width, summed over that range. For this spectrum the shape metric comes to 0.40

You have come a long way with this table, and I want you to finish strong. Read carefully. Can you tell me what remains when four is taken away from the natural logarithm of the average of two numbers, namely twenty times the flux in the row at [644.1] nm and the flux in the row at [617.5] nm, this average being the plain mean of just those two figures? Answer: -2.08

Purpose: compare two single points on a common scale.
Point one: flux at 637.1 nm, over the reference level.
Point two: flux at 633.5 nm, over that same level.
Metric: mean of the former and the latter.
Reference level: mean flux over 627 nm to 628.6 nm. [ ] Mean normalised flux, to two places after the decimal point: 1.05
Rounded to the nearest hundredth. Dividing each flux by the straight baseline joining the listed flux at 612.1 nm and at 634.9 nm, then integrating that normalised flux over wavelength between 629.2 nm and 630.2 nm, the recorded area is 1.07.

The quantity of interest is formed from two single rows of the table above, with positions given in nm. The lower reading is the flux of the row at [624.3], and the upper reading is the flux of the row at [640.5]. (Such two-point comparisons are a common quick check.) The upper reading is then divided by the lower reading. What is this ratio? 0.99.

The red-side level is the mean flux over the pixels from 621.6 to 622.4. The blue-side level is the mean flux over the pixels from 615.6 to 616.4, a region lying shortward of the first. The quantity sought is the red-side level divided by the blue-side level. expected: 1.00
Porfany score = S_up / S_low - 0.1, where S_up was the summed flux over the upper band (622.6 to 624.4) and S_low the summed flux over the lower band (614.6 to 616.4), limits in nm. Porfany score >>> 0.92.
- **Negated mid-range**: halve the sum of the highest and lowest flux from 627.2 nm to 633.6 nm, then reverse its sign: -0.635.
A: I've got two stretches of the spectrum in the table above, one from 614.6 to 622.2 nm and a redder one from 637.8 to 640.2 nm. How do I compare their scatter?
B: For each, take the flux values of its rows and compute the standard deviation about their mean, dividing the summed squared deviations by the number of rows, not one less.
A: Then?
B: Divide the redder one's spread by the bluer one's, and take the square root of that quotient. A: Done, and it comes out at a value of 1.18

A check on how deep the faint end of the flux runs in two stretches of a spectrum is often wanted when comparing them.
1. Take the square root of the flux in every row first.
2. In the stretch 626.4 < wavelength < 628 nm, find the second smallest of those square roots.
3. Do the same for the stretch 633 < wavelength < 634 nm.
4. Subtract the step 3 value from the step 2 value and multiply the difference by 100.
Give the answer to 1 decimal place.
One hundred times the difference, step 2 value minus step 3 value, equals -3.1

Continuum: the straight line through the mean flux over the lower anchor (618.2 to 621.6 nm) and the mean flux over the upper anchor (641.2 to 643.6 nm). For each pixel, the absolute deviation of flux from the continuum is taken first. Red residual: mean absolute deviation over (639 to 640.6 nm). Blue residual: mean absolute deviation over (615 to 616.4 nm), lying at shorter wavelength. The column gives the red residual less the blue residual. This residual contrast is 0.026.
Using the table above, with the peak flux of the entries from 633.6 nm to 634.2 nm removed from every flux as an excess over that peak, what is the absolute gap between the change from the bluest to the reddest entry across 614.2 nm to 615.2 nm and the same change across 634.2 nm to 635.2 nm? 0.02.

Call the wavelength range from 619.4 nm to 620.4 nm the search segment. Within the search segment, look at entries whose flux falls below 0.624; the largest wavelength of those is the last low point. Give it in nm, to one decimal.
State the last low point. 620.1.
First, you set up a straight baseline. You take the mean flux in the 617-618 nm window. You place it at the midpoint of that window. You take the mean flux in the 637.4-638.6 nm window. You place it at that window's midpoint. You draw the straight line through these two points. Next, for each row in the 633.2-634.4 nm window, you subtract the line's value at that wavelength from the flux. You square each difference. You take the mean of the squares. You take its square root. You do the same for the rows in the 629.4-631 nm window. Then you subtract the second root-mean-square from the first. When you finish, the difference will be -0.022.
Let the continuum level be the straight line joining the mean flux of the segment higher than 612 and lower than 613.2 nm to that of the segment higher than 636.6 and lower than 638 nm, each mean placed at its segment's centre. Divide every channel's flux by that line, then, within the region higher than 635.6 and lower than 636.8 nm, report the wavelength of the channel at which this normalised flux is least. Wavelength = 636.3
